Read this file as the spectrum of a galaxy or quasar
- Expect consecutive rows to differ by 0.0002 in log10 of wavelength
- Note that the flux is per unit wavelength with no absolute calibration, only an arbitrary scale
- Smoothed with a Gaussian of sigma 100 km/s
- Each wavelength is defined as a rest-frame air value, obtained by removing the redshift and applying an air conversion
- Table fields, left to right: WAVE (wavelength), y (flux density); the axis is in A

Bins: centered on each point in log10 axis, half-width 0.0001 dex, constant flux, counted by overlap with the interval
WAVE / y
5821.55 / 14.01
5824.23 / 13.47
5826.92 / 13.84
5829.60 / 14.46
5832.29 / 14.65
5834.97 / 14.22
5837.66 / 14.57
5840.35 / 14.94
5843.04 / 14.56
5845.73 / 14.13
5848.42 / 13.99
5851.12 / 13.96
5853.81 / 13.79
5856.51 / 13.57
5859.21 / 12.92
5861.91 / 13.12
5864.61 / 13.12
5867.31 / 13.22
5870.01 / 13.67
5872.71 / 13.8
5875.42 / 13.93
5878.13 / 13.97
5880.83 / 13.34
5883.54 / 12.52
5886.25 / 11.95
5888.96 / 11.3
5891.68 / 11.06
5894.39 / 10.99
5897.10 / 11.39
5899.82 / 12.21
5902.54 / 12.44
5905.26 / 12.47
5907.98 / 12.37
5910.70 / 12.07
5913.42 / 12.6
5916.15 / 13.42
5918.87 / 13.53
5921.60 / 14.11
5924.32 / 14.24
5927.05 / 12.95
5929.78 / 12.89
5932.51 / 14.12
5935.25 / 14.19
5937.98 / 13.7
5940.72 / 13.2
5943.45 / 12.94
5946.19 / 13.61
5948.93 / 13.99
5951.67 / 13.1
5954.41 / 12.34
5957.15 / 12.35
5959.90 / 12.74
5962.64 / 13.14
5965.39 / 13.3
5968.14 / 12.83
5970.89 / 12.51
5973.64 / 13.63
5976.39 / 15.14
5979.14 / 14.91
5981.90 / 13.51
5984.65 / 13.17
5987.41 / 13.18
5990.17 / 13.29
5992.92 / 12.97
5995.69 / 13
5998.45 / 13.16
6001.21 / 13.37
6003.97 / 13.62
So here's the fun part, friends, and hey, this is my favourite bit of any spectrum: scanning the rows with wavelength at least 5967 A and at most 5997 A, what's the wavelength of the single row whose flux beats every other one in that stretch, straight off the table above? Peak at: 5976.39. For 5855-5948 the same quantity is 5924.32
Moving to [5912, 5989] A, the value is 5976.39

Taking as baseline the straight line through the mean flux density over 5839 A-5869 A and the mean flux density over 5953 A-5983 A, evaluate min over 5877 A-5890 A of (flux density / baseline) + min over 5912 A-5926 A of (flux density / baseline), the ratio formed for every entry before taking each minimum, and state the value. 1.76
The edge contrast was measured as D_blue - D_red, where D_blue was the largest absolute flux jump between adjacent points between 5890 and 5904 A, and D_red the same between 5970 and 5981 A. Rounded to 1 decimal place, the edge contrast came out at -0.7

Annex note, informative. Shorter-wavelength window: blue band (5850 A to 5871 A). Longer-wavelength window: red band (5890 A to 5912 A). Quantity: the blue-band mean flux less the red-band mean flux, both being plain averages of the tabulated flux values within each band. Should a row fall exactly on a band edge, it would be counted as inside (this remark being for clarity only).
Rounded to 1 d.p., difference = 1.5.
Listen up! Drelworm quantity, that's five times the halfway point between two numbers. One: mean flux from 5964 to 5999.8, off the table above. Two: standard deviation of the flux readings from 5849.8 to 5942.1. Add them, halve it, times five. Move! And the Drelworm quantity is 35.9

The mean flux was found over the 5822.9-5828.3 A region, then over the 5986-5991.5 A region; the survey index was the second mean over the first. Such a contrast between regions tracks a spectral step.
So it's 0.97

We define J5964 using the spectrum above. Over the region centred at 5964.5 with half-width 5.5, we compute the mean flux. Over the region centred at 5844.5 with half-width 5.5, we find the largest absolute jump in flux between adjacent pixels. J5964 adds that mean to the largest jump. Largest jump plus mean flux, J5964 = 13.4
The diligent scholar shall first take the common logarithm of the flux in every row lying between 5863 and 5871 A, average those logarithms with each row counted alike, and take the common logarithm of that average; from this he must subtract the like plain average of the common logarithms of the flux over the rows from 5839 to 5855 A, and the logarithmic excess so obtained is -1.10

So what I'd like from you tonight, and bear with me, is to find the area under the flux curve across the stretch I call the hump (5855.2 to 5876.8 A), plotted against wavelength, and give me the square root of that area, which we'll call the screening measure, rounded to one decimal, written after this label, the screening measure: 17.0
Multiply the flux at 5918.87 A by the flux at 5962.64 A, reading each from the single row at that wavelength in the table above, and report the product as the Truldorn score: 178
